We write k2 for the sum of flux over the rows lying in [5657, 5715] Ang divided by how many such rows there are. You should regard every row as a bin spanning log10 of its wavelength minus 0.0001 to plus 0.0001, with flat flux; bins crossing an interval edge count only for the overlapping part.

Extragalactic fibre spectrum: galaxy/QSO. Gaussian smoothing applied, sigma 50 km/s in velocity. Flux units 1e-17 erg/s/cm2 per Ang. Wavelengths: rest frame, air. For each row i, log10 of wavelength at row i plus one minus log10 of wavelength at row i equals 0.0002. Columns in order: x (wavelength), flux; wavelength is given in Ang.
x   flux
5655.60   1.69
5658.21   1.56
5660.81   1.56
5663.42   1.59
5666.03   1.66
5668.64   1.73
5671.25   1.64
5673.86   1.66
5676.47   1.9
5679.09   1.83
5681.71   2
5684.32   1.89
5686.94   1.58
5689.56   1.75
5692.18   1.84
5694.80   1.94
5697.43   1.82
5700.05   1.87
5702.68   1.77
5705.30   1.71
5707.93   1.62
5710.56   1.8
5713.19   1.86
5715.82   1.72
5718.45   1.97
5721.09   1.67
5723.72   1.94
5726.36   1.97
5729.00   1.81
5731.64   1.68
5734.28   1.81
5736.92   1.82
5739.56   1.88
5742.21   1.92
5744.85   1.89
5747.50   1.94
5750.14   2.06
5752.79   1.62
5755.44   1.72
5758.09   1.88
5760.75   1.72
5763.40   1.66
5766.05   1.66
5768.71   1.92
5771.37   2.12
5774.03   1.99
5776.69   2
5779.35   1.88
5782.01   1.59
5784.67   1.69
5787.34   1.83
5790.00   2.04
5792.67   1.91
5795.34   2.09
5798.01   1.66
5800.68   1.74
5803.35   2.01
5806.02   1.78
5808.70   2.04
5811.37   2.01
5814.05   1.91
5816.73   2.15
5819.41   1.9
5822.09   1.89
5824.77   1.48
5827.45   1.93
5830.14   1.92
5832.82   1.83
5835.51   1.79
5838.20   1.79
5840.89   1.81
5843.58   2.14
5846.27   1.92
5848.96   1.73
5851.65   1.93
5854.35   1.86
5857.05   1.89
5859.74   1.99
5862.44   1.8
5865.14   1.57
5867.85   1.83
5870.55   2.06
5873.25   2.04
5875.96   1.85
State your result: 1.75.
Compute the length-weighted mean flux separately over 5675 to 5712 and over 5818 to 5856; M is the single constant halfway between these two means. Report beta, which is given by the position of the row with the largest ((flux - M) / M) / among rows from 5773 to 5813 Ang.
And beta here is 5795.34 Ang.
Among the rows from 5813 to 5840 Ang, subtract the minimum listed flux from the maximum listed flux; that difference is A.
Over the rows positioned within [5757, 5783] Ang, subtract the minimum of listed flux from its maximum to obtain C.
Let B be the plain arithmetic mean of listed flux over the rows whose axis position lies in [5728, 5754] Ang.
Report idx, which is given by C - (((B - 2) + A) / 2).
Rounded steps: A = 0.670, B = 1.84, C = 0.53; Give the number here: 0.27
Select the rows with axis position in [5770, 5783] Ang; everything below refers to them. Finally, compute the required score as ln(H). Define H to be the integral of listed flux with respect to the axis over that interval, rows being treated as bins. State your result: 3.22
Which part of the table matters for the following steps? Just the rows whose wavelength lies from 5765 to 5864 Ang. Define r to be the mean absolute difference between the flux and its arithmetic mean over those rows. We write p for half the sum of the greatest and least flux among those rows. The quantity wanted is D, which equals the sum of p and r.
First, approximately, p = 1.815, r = 0.118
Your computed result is 1.93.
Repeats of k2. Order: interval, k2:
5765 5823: 1.90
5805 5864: 1.89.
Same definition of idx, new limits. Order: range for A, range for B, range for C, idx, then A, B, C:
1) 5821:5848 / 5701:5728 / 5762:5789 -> 0.30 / 0.660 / 1.80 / 0.53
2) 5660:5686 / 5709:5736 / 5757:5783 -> 0.40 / 0.440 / 1.82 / 0.53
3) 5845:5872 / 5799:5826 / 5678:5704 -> 0.23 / 0.490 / 1.89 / 0.42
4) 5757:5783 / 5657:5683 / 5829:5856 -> 0.29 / 0.530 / 1.71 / 0.41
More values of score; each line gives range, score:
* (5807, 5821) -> 3.33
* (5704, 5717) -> 3.12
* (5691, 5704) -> 3.18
